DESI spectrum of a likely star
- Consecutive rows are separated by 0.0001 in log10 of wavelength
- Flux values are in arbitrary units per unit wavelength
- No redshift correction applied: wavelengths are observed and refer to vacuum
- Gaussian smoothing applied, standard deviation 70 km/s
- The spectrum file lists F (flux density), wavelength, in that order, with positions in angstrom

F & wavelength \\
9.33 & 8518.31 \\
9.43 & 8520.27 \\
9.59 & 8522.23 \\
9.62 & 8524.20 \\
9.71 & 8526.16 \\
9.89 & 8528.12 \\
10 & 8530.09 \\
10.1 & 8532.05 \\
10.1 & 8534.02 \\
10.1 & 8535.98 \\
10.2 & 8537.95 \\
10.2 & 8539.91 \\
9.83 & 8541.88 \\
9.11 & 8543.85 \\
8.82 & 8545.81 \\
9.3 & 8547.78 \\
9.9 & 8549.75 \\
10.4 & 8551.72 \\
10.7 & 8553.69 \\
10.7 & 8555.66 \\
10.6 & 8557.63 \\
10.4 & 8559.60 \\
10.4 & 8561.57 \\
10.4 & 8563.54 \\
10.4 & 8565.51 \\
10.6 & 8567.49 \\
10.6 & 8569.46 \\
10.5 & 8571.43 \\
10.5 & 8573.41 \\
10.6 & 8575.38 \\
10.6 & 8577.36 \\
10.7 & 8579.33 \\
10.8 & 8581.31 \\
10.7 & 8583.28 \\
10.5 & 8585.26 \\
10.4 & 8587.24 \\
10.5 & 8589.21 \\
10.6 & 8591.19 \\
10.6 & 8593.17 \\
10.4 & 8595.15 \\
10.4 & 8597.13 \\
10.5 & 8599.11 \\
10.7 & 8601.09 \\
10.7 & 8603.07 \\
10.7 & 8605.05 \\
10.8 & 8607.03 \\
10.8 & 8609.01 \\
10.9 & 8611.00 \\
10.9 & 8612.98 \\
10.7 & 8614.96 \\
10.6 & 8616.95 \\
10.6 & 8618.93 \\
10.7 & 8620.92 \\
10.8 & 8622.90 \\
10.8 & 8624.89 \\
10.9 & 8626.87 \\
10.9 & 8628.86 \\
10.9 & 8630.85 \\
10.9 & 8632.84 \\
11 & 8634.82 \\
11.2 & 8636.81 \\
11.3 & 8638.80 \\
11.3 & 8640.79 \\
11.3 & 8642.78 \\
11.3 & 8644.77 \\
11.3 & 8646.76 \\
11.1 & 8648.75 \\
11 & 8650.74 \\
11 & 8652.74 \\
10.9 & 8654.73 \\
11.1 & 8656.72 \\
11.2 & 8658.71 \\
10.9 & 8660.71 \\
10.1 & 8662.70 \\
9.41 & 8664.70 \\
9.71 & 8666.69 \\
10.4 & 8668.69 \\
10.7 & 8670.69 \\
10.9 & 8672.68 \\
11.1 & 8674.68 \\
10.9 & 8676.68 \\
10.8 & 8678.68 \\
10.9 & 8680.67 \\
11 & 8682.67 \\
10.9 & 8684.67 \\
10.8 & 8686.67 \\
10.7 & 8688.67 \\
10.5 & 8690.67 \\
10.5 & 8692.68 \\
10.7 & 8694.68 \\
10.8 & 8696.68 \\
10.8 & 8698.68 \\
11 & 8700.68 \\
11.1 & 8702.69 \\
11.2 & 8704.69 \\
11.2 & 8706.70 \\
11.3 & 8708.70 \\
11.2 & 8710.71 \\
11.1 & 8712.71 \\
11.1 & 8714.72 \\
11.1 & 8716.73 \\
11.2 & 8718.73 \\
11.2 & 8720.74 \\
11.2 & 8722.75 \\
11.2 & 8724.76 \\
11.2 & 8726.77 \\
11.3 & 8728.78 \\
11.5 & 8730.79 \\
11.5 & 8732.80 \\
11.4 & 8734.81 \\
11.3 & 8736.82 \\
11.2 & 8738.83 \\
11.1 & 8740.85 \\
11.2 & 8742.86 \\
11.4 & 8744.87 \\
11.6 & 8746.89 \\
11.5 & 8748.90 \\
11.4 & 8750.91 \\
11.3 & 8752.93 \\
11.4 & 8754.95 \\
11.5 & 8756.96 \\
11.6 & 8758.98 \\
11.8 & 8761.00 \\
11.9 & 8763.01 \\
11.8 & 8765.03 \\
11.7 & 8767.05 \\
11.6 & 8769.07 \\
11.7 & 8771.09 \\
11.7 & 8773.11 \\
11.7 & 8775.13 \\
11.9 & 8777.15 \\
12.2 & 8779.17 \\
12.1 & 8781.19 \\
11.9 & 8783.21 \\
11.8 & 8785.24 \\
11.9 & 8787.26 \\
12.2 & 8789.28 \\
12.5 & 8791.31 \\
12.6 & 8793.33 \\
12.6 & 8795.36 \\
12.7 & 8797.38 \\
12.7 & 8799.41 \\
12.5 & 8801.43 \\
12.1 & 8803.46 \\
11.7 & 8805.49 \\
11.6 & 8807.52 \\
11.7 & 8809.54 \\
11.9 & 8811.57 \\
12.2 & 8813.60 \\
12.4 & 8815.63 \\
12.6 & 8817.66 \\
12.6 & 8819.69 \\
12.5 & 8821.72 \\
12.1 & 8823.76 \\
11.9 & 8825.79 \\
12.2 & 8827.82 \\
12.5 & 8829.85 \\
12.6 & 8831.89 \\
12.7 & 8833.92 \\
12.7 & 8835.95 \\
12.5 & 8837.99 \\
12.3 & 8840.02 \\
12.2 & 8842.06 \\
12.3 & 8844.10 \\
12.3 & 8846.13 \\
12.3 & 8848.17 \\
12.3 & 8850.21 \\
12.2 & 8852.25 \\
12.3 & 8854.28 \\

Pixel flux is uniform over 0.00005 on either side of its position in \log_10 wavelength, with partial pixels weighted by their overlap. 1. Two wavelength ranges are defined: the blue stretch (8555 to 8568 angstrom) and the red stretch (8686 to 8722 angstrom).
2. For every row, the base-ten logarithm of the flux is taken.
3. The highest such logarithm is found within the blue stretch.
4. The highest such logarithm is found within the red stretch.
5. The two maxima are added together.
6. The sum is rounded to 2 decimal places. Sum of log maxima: 2.08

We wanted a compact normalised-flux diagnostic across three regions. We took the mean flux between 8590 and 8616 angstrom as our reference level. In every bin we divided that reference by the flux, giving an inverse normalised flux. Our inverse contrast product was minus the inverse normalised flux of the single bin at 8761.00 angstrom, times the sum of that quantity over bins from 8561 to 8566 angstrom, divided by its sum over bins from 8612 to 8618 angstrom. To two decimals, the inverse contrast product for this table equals -0.93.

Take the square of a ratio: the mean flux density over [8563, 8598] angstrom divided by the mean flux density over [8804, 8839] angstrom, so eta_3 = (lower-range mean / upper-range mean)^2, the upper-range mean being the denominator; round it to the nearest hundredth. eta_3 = 0.74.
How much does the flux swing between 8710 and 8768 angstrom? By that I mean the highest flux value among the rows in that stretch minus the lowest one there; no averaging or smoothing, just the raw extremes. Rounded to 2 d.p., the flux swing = 0.80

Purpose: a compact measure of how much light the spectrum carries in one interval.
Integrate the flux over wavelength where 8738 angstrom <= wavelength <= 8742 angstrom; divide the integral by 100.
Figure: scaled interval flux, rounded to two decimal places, 0.45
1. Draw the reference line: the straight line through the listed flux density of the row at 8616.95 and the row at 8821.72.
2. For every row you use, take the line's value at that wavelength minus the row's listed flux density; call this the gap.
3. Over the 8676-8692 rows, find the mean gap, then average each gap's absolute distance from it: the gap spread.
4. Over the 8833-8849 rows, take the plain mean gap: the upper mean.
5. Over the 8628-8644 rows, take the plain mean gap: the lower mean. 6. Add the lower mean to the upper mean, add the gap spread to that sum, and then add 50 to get 50.1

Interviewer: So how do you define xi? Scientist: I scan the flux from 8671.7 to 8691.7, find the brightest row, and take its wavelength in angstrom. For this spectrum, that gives 8674.68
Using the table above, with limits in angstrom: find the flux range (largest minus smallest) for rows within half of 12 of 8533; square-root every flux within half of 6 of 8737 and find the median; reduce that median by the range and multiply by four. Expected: 12.2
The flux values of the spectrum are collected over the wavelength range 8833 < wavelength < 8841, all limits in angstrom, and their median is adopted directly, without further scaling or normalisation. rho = 12.6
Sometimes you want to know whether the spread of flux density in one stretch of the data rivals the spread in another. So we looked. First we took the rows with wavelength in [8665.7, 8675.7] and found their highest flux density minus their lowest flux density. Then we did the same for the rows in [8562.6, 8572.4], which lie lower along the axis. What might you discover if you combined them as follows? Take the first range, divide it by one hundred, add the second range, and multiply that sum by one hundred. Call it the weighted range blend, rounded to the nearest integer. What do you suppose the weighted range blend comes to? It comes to 21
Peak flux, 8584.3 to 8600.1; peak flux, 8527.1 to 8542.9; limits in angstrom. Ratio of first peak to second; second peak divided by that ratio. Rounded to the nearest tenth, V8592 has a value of 9.8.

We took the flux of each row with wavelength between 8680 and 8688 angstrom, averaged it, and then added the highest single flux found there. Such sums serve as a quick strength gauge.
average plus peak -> 21.9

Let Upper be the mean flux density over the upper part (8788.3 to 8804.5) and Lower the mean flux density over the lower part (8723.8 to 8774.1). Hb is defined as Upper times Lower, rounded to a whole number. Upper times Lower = 143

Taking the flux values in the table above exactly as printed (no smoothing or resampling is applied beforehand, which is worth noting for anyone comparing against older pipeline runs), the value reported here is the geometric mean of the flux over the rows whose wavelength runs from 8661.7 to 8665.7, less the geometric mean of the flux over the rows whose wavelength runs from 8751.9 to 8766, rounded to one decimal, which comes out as -1.9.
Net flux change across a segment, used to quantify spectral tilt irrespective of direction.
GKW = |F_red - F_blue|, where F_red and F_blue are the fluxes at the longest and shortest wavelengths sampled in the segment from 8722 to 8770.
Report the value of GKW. 0.40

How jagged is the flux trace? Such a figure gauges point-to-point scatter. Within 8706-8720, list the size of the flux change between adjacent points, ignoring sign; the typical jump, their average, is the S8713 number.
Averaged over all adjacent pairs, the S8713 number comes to 0.067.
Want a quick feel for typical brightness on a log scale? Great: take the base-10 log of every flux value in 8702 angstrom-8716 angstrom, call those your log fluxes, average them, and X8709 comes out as 1.05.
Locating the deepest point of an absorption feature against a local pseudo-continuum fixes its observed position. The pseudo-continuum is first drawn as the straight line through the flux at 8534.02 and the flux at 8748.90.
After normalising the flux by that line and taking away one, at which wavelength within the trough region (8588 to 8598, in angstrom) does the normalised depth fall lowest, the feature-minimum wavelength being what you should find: 8597.13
